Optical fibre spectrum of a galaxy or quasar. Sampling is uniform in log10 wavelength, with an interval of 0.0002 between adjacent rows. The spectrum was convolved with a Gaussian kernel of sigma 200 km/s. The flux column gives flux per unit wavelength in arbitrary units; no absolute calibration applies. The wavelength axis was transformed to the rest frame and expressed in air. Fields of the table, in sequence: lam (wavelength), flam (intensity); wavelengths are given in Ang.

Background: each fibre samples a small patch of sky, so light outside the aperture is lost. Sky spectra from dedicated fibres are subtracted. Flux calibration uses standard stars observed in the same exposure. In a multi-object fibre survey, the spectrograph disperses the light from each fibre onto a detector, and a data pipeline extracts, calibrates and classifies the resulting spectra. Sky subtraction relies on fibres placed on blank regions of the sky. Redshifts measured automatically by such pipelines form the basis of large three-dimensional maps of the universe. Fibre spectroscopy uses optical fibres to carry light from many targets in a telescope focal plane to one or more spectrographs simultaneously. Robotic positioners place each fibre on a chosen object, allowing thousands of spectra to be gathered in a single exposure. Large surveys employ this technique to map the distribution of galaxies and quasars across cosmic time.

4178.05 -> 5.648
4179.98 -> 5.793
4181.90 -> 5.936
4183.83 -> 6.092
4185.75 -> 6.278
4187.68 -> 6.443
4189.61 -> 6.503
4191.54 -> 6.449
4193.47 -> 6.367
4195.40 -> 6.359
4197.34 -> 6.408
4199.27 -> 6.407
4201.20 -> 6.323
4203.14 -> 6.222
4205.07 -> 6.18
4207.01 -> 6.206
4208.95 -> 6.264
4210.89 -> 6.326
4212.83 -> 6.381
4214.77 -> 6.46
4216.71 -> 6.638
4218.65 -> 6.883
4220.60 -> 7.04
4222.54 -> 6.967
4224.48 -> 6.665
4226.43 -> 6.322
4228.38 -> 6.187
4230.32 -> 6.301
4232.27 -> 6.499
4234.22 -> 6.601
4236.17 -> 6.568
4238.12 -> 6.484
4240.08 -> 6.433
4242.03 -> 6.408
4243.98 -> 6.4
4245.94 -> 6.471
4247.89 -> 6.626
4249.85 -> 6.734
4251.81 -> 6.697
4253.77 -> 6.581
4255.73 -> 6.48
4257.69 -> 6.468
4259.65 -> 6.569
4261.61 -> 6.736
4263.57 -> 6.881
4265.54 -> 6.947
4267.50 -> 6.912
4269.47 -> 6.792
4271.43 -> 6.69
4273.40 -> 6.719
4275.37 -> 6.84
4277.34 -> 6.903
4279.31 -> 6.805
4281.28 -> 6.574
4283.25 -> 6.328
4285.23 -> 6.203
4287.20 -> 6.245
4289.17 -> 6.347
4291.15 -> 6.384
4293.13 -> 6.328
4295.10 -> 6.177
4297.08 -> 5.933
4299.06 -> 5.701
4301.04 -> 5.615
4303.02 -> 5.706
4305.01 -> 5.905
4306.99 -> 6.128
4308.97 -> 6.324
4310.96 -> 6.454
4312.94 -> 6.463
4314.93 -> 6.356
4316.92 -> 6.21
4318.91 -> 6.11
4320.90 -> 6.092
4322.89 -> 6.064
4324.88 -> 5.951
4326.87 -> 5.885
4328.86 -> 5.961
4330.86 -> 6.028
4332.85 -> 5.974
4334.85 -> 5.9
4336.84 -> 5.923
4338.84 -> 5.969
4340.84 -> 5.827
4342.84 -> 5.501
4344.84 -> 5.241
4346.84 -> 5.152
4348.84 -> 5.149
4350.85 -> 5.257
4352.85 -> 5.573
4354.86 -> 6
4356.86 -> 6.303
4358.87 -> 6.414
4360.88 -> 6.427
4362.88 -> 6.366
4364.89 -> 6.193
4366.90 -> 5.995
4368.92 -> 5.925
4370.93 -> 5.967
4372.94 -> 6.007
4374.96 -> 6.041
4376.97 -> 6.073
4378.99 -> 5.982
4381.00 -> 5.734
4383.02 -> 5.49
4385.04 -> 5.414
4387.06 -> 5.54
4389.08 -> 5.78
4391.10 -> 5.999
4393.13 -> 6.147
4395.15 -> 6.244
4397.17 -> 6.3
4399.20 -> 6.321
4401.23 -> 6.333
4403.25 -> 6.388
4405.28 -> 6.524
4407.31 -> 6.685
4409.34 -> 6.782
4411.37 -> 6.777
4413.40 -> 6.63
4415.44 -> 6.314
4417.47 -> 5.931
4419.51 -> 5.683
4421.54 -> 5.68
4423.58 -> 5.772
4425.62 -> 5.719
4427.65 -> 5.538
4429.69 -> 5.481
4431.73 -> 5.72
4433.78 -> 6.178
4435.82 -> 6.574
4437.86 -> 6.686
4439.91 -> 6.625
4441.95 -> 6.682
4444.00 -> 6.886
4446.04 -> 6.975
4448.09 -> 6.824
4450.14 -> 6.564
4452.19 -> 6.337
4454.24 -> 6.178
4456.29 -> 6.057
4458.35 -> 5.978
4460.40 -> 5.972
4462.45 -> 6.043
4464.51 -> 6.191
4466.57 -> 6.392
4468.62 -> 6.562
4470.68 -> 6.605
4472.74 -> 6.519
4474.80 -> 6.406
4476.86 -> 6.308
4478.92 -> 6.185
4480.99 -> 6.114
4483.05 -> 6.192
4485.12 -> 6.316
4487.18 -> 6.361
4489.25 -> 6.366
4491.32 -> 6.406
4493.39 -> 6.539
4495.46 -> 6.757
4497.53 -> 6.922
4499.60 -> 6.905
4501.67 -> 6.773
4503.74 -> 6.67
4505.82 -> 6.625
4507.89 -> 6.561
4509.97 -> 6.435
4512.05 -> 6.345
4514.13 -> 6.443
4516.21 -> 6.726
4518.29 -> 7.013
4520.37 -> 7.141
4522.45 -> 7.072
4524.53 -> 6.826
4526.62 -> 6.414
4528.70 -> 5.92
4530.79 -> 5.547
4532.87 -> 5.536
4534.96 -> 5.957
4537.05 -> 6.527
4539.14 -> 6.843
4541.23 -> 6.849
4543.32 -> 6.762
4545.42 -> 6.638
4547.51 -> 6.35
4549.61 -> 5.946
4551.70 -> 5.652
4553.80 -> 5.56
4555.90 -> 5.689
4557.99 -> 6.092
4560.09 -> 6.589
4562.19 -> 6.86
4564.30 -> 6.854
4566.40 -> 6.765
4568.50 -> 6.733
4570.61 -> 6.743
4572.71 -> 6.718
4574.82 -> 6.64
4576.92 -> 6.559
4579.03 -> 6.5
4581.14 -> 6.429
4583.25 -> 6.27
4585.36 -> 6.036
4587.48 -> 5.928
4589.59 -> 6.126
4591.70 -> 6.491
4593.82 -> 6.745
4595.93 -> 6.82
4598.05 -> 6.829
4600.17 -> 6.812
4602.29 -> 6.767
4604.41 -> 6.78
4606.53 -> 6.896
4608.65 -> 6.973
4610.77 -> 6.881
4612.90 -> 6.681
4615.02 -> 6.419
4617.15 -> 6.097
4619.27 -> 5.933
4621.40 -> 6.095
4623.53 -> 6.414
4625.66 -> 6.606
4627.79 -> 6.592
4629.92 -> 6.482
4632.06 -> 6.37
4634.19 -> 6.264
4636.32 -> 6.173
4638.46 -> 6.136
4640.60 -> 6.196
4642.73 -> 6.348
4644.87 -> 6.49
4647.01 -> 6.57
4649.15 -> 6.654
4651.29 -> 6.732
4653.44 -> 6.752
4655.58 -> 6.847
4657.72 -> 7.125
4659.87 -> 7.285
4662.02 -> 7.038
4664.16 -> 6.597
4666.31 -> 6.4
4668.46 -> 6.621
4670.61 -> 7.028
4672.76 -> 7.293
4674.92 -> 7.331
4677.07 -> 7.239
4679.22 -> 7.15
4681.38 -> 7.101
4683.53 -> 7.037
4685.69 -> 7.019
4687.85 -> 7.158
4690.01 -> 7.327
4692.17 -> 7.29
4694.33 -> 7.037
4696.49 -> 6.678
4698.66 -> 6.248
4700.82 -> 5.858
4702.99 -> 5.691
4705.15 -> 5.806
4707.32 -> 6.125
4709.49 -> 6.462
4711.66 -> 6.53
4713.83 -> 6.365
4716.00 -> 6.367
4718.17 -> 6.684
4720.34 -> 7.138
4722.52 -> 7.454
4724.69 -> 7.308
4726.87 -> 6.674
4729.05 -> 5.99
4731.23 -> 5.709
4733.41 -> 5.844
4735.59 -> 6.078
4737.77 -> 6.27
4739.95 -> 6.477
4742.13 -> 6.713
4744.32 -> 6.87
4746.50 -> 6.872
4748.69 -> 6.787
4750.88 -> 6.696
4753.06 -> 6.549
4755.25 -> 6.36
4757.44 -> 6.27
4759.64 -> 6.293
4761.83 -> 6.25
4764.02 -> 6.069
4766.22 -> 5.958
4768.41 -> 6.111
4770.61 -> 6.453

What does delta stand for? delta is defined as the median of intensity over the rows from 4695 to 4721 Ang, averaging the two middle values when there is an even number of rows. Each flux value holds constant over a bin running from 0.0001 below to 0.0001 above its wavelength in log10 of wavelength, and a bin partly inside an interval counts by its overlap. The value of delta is 6.4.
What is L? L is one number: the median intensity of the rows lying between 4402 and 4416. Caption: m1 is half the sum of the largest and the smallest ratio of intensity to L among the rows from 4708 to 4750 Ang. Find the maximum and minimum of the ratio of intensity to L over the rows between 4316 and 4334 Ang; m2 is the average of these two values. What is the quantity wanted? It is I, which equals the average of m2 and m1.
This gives 0.952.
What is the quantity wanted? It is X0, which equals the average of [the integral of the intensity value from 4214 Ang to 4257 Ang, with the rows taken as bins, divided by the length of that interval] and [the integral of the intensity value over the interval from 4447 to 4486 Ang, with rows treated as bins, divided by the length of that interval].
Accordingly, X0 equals 6.43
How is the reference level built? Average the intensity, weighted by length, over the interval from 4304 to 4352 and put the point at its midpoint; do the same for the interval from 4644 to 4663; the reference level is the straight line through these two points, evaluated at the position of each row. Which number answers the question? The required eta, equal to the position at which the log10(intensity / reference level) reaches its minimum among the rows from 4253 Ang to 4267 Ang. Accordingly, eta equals 4257.69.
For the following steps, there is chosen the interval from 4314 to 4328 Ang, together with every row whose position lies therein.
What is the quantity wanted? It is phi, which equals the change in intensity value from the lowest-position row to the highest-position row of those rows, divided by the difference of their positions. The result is -0.04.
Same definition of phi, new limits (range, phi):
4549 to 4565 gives 0.06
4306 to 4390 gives 0.00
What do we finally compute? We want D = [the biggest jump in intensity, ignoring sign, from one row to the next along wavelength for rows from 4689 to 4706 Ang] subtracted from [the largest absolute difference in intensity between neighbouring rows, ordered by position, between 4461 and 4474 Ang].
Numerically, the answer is -0.23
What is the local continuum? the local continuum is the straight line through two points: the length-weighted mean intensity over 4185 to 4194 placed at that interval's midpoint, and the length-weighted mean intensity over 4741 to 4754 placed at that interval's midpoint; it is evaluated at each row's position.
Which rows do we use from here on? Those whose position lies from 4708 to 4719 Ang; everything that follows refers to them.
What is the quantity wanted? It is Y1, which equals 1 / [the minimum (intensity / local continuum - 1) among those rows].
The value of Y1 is -18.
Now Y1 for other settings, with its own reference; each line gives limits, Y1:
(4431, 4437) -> -8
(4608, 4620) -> -9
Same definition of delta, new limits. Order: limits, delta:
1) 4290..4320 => 6.2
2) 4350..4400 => 6.0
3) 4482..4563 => 6.5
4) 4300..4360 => 6.0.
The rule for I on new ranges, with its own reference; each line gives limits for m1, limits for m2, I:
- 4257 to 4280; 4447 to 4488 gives 0.988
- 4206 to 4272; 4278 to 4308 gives 0.967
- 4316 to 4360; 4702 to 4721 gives 0.920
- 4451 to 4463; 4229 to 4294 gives 0.960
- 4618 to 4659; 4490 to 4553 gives 0.970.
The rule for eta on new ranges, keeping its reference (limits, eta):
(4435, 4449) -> 4435.82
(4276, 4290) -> 4285.23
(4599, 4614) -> 4612.90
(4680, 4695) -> 4694.33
